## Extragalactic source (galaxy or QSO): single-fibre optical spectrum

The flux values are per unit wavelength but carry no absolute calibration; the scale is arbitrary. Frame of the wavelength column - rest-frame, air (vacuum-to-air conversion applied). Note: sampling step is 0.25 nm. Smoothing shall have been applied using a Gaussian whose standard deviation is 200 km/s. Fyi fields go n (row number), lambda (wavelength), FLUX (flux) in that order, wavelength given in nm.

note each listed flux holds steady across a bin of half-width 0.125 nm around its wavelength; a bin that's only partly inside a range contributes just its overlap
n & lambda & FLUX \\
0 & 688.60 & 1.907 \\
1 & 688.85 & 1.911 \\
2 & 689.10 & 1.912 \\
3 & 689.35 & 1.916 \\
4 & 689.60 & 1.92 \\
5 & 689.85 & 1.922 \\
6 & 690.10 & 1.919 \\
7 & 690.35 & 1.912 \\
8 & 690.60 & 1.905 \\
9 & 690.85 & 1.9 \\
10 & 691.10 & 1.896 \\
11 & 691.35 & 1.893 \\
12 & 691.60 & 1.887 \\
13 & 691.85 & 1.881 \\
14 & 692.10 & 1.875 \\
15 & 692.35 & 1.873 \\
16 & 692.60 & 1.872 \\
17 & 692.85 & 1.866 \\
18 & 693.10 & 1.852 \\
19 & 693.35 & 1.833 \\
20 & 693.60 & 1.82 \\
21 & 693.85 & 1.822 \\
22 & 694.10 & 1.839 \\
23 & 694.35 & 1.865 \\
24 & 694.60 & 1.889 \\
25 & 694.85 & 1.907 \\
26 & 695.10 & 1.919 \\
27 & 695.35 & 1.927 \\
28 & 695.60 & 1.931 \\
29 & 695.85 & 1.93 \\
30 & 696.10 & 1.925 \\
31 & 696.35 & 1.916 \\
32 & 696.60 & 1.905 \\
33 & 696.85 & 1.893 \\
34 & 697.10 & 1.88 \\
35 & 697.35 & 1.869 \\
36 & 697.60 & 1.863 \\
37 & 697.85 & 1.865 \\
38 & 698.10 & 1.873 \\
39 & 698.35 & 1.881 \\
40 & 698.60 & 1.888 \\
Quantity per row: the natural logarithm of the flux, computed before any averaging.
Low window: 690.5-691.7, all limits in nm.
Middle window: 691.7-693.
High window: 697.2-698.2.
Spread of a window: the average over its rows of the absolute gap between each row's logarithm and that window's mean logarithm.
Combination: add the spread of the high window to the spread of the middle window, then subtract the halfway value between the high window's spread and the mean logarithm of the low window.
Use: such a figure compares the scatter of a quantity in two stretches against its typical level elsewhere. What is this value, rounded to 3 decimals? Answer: -0.317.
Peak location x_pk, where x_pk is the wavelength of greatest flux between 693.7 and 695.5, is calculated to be 695.35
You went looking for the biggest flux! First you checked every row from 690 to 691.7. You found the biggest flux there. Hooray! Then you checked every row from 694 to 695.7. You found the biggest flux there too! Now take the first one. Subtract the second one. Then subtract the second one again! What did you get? -1.94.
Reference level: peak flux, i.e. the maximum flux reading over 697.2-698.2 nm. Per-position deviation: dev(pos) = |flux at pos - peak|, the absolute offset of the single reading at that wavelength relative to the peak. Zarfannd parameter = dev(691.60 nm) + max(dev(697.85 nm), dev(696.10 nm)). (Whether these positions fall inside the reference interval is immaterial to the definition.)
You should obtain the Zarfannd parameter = 0.066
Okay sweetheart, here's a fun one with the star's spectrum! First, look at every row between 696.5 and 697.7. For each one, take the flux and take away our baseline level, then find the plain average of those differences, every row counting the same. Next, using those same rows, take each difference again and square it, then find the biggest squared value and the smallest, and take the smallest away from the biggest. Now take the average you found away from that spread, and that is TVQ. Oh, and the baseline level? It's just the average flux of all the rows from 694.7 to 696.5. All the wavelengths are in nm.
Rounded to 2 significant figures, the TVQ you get 0.043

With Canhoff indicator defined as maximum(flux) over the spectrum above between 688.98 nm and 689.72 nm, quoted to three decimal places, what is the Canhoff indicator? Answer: 1.920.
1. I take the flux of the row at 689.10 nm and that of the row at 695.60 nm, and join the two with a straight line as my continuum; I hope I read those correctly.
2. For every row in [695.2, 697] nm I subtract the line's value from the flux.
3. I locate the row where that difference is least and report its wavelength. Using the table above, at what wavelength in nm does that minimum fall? 696.85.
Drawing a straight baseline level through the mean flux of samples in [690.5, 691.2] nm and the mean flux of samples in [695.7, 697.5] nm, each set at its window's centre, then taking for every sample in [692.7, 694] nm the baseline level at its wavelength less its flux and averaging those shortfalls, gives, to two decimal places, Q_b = 0.06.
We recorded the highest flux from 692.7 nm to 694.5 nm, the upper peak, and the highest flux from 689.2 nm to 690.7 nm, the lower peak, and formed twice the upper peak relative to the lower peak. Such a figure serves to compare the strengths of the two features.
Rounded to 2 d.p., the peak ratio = 1.94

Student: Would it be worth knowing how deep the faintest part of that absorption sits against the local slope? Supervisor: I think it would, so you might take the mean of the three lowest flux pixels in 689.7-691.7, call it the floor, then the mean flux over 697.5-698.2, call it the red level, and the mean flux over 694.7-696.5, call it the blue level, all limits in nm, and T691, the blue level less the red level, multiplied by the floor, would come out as 0.10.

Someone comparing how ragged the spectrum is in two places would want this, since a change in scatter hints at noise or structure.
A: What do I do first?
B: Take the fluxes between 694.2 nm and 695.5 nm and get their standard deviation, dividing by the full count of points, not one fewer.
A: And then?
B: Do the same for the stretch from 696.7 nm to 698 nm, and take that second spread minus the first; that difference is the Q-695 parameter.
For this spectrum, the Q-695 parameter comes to -0.011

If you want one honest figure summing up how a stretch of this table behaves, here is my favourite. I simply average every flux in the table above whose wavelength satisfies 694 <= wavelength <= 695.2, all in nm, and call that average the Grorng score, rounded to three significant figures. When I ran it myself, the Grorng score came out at 1.88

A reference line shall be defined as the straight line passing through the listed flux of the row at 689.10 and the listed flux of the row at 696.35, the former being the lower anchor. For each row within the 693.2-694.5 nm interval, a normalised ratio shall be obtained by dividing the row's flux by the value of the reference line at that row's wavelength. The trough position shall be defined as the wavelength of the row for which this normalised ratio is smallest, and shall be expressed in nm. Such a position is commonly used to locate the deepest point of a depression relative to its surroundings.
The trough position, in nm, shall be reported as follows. 693.60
